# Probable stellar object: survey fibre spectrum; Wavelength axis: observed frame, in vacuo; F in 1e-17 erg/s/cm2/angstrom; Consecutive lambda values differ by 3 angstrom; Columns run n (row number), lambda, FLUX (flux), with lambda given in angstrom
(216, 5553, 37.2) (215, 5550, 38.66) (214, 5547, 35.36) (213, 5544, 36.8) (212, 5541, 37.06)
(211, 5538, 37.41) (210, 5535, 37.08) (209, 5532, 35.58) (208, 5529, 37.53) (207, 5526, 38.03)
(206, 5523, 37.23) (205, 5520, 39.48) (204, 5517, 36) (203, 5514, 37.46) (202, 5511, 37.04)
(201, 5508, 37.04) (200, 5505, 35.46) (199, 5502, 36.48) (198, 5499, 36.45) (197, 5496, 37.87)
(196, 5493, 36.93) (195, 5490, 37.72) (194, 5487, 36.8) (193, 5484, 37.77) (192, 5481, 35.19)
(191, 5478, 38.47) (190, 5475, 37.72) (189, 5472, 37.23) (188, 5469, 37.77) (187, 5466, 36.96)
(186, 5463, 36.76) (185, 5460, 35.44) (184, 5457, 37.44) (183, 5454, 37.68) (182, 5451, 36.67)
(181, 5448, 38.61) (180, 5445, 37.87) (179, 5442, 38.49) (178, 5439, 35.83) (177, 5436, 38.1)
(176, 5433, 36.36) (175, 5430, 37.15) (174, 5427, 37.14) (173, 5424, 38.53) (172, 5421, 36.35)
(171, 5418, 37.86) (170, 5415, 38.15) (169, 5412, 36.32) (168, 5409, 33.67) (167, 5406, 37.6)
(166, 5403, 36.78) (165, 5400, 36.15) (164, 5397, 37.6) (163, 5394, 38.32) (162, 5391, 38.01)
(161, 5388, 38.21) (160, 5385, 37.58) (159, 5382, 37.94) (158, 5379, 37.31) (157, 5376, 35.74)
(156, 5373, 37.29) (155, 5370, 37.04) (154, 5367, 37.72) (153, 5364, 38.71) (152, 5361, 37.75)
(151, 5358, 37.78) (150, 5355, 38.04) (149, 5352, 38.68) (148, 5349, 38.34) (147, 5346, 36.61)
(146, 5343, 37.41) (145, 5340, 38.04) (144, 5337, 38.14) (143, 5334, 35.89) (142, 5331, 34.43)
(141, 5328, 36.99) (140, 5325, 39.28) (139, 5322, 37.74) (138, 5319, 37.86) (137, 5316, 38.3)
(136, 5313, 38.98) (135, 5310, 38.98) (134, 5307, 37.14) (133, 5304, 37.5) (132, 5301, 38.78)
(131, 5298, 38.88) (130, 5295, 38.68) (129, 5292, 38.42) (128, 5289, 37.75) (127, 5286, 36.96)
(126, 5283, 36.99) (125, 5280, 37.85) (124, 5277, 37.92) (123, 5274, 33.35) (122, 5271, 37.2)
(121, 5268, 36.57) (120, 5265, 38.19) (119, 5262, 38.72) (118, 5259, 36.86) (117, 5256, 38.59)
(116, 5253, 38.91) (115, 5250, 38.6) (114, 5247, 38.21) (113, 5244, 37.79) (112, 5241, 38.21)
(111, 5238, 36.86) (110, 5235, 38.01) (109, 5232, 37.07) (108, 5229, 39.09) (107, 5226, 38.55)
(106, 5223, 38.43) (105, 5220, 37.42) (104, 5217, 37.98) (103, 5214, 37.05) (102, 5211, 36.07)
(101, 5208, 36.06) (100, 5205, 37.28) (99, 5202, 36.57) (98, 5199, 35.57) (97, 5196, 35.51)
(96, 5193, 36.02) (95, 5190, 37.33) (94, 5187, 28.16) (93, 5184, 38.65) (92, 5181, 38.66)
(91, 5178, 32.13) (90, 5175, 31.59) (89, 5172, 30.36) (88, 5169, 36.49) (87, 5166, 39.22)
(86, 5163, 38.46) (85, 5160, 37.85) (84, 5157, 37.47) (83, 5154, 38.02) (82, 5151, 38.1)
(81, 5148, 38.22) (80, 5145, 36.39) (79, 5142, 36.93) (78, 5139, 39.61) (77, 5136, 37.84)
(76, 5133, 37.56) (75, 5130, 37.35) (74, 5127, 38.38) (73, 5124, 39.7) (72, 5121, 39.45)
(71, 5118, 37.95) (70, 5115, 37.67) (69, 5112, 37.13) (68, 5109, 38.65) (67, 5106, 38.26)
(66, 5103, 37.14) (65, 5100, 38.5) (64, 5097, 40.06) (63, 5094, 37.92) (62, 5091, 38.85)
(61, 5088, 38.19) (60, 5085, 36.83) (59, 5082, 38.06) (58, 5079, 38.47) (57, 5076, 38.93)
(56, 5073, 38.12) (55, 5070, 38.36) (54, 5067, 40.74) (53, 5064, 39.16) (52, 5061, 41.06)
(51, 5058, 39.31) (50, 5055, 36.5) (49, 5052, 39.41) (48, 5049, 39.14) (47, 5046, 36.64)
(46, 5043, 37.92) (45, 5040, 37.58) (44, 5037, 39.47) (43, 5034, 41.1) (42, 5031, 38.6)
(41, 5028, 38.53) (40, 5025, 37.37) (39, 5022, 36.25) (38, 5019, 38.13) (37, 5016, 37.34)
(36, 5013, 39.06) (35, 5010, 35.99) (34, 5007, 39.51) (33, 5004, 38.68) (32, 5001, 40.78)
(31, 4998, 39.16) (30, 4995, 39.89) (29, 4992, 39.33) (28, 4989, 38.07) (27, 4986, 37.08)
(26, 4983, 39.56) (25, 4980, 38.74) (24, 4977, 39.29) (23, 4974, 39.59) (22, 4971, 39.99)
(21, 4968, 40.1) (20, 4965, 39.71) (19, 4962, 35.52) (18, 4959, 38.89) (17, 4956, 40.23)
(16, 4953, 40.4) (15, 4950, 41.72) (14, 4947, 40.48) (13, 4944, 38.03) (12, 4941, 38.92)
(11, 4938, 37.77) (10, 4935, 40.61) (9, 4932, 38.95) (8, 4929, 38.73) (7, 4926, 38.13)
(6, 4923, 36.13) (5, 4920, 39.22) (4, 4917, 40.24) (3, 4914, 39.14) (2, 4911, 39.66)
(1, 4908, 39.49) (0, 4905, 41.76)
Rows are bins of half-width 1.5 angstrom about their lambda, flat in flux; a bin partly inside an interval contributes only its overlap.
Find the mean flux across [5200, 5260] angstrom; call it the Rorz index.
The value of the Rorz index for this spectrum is 37.7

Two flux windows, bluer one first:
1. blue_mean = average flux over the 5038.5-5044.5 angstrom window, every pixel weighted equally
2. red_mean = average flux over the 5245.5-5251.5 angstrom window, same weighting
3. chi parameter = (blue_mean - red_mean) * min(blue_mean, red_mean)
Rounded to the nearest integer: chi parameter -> -25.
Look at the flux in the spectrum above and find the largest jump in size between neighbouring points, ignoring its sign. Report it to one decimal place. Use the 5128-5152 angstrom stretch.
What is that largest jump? 2.7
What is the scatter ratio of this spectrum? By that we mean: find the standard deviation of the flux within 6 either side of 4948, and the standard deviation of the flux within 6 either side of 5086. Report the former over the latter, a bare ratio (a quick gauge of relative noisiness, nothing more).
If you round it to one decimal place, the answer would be 1.8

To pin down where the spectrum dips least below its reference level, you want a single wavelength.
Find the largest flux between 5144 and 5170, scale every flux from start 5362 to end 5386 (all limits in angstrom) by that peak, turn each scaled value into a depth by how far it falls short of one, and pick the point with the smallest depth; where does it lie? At 5364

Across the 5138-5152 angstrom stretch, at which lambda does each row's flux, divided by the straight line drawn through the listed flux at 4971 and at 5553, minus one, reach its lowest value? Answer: 5145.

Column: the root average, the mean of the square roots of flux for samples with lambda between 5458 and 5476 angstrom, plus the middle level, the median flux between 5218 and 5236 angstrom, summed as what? 44.3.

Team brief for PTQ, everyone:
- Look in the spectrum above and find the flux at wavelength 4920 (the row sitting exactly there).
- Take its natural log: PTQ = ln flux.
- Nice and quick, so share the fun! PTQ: 3.67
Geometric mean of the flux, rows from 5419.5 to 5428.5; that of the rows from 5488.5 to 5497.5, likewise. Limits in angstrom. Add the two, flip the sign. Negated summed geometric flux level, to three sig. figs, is -74.8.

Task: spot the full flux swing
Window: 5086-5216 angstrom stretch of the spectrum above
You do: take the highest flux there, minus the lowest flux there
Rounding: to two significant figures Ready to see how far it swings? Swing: 12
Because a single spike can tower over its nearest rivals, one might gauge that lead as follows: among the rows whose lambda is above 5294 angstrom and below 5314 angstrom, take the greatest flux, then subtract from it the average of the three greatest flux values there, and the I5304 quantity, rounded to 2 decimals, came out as 0.03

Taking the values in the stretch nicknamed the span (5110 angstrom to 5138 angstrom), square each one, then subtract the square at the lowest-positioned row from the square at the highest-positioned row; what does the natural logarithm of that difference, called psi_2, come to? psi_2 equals 4.0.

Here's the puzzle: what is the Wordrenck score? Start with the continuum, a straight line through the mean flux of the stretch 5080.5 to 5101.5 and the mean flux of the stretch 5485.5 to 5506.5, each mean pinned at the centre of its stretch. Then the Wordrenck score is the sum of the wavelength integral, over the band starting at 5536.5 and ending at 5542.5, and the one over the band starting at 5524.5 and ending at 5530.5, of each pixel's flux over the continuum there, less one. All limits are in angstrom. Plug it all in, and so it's 0.3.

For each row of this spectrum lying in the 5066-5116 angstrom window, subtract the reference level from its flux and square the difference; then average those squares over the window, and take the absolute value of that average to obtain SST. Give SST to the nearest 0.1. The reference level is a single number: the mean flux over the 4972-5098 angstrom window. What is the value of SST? 1.0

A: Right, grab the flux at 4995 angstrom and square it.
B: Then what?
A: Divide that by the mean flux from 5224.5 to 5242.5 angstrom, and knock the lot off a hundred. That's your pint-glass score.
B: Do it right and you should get 58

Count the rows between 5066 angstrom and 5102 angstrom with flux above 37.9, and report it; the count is 11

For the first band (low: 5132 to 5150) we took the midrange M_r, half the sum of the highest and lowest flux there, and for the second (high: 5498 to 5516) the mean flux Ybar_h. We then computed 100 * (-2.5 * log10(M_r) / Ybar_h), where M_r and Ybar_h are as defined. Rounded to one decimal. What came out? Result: -10.8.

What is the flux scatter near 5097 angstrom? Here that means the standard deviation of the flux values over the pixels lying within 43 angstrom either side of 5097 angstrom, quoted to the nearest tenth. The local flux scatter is 1.1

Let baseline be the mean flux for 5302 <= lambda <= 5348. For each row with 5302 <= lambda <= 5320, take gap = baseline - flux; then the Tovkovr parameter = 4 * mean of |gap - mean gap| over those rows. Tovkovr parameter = 2.5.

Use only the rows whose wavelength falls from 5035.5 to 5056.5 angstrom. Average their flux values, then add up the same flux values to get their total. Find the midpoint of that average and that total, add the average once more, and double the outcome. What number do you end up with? 381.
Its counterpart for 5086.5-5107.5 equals 384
